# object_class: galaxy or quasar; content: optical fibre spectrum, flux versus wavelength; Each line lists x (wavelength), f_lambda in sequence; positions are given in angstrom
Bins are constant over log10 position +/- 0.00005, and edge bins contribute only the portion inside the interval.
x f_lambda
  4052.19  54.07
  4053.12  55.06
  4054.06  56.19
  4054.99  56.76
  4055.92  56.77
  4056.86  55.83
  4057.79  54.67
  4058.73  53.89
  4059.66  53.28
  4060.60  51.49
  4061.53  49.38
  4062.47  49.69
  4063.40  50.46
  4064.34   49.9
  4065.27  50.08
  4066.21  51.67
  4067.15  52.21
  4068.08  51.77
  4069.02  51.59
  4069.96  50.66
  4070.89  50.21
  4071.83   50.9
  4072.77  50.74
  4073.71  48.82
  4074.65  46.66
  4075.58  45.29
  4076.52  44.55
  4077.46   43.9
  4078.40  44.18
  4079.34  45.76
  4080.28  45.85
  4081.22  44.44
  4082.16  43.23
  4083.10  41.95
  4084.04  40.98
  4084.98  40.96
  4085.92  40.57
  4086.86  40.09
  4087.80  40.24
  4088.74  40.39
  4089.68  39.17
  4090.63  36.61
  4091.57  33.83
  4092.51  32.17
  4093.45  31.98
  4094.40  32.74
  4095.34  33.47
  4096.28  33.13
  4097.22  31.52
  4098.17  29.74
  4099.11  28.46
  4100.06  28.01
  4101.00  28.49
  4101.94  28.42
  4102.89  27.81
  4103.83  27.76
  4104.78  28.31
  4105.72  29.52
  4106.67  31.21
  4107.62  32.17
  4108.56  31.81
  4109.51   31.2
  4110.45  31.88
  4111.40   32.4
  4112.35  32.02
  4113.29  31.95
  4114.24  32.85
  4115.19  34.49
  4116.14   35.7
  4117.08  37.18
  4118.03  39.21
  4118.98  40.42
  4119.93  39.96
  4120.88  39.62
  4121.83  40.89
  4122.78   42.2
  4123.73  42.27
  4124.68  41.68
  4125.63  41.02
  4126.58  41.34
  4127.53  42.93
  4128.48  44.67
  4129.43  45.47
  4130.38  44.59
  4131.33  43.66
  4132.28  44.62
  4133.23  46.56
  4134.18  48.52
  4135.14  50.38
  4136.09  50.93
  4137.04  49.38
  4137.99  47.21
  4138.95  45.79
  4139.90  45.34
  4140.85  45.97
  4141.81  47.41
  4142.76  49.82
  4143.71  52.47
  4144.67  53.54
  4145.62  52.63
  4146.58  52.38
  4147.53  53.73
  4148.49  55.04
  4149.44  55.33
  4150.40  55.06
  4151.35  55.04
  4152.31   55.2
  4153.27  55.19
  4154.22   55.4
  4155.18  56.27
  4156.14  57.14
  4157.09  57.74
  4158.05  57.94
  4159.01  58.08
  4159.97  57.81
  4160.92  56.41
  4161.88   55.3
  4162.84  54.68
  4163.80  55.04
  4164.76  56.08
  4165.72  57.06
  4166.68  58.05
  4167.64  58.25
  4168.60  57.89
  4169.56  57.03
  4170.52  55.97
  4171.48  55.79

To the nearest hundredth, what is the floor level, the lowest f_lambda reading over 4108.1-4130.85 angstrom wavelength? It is 31.20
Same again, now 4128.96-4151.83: 43.66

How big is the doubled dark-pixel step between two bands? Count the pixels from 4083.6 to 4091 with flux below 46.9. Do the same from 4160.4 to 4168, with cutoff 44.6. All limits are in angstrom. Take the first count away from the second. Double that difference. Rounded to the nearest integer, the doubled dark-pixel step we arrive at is -16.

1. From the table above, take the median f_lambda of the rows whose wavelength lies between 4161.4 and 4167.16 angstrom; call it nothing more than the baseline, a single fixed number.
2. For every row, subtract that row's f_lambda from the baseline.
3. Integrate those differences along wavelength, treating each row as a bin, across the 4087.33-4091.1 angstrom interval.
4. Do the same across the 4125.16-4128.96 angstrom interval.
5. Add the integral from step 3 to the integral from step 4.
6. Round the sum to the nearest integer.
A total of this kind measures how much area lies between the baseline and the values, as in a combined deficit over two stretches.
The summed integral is 113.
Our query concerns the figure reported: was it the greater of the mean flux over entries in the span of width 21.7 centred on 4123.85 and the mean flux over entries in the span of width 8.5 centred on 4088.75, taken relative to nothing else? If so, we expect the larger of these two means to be 41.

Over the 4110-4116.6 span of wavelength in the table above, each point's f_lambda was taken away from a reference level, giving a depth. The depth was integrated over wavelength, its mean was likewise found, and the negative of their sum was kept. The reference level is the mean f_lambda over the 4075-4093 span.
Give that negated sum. -63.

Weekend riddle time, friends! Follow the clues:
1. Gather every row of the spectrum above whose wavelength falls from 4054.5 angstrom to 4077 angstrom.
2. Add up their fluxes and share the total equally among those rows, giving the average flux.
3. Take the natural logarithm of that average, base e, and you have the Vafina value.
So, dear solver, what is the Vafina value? 3.93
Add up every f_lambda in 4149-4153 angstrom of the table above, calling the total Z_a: 221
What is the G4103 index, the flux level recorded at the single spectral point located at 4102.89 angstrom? 27.81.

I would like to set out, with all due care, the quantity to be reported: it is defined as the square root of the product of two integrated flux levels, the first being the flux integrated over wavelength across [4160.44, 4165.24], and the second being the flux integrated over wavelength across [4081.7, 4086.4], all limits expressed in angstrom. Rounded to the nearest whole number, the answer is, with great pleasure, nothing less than 228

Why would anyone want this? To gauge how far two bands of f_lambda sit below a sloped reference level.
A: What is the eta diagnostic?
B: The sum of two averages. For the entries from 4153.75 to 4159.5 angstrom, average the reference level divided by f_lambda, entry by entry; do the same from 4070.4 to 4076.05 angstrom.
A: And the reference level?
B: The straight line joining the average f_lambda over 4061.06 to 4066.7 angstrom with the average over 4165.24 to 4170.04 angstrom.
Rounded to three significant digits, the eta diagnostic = 2.04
